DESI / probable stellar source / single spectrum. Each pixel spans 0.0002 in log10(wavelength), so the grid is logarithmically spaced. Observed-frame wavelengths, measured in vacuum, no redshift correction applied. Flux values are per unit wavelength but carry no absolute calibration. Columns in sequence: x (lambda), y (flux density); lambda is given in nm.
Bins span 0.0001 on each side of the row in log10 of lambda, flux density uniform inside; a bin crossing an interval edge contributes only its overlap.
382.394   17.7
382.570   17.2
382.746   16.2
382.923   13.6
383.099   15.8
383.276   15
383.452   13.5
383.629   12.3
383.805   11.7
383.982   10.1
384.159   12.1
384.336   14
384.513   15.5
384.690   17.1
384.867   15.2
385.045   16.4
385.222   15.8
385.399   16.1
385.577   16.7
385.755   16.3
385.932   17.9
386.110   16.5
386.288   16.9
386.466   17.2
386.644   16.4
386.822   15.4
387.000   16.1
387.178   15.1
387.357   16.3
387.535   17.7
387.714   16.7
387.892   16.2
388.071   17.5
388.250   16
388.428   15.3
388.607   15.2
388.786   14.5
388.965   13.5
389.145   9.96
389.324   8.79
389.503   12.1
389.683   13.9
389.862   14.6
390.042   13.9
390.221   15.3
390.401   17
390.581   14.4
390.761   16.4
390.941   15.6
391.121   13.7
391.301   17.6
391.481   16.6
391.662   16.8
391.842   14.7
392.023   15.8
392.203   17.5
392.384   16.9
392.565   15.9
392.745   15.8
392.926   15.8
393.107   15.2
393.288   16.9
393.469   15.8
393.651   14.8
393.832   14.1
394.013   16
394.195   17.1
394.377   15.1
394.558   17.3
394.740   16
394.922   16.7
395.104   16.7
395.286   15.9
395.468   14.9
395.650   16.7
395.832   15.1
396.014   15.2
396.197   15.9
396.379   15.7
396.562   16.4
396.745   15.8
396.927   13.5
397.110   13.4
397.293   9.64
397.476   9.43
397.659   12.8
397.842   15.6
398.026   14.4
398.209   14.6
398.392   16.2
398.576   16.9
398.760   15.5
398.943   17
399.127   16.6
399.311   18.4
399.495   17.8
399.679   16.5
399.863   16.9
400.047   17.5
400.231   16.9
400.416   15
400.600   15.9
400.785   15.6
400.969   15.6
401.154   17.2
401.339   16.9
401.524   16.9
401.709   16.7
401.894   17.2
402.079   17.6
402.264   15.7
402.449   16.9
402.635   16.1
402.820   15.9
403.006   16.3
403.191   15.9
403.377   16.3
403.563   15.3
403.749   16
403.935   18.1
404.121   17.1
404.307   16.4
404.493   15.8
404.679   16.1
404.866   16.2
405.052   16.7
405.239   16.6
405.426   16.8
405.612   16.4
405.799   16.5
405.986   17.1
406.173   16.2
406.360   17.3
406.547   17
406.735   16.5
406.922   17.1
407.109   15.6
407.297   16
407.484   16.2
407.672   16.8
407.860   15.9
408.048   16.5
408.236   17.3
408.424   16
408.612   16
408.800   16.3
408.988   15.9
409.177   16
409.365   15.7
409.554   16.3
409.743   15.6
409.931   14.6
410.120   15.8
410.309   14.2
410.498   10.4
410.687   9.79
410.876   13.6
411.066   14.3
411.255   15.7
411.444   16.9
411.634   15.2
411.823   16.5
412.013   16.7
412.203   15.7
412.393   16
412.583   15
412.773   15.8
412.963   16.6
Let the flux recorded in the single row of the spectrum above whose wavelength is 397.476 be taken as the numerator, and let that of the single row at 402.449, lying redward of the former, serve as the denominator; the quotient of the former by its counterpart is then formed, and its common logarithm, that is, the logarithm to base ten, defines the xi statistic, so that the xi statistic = -0.25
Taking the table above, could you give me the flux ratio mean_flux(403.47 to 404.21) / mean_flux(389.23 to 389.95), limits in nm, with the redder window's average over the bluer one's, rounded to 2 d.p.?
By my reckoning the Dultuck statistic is 1.35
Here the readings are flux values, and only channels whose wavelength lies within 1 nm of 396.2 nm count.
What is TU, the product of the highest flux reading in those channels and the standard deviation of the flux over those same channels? 17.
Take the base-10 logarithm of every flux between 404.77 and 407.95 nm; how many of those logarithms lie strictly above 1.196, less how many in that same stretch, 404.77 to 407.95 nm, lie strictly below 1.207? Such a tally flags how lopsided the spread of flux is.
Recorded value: 13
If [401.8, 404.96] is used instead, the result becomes 7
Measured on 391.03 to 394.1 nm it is 1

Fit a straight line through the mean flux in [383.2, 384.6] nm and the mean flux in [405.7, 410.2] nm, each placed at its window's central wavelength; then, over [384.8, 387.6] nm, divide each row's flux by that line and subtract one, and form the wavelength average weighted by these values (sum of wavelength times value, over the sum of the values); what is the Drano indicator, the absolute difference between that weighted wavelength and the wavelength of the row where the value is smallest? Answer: 0.98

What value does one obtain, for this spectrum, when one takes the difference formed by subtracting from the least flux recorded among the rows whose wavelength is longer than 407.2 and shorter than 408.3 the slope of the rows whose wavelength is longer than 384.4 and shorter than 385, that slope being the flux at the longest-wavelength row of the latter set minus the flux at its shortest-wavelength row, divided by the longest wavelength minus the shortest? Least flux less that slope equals 16.7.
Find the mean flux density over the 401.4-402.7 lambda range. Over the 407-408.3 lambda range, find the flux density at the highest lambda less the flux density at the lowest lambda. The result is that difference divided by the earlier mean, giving 0.10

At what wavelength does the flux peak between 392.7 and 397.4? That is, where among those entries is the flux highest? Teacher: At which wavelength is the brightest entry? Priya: 394.558 nm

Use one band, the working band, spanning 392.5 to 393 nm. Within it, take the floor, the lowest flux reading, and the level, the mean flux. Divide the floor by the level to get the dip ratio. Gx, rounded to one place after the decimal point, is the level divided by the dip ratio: 15.9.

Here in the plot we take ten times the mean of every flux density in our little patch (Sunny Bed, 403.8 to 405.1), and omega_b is 166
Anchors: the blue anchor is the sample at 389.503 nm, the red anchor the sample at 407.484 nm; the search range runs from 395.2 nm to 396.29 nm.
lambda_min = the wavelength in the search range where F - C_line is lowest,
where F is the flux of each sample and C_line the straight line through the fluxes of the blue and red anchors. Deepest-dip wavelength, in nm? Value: 395.468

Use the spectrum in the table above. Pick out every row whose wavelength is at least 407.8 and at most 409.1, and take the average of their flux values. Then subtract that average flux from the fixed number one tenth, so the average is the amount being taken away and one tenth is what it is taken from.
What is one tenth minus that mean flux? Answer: -16.2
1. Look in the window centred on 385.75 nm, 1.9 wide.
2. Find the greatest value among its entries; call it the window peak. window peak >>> 17.9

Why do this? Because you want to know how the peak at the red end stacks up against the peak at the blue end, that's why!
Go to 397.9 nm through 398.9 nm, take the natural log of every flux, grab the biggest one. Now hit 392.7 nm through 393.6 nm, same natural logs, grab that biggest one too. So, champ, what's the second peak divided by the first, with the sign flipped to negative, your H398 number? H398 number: -1.00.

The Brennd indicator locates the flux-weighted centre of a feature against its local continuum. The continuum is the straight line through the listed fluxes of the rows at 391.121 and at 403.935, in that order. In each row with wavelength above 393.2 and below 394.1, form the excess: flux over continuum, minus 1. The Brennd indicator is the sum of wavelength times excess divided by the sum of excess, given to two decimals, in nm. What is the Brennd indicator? 393.49 nm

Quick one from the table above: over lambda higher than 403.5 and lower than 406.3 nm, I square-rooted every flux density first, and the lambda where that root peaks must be 403.935 nm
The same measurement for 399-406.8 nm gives 399.311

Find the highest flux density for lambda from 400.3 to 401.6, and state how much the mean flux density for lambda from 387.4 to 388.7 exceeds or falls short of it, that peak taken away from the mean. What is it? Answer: -0.83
